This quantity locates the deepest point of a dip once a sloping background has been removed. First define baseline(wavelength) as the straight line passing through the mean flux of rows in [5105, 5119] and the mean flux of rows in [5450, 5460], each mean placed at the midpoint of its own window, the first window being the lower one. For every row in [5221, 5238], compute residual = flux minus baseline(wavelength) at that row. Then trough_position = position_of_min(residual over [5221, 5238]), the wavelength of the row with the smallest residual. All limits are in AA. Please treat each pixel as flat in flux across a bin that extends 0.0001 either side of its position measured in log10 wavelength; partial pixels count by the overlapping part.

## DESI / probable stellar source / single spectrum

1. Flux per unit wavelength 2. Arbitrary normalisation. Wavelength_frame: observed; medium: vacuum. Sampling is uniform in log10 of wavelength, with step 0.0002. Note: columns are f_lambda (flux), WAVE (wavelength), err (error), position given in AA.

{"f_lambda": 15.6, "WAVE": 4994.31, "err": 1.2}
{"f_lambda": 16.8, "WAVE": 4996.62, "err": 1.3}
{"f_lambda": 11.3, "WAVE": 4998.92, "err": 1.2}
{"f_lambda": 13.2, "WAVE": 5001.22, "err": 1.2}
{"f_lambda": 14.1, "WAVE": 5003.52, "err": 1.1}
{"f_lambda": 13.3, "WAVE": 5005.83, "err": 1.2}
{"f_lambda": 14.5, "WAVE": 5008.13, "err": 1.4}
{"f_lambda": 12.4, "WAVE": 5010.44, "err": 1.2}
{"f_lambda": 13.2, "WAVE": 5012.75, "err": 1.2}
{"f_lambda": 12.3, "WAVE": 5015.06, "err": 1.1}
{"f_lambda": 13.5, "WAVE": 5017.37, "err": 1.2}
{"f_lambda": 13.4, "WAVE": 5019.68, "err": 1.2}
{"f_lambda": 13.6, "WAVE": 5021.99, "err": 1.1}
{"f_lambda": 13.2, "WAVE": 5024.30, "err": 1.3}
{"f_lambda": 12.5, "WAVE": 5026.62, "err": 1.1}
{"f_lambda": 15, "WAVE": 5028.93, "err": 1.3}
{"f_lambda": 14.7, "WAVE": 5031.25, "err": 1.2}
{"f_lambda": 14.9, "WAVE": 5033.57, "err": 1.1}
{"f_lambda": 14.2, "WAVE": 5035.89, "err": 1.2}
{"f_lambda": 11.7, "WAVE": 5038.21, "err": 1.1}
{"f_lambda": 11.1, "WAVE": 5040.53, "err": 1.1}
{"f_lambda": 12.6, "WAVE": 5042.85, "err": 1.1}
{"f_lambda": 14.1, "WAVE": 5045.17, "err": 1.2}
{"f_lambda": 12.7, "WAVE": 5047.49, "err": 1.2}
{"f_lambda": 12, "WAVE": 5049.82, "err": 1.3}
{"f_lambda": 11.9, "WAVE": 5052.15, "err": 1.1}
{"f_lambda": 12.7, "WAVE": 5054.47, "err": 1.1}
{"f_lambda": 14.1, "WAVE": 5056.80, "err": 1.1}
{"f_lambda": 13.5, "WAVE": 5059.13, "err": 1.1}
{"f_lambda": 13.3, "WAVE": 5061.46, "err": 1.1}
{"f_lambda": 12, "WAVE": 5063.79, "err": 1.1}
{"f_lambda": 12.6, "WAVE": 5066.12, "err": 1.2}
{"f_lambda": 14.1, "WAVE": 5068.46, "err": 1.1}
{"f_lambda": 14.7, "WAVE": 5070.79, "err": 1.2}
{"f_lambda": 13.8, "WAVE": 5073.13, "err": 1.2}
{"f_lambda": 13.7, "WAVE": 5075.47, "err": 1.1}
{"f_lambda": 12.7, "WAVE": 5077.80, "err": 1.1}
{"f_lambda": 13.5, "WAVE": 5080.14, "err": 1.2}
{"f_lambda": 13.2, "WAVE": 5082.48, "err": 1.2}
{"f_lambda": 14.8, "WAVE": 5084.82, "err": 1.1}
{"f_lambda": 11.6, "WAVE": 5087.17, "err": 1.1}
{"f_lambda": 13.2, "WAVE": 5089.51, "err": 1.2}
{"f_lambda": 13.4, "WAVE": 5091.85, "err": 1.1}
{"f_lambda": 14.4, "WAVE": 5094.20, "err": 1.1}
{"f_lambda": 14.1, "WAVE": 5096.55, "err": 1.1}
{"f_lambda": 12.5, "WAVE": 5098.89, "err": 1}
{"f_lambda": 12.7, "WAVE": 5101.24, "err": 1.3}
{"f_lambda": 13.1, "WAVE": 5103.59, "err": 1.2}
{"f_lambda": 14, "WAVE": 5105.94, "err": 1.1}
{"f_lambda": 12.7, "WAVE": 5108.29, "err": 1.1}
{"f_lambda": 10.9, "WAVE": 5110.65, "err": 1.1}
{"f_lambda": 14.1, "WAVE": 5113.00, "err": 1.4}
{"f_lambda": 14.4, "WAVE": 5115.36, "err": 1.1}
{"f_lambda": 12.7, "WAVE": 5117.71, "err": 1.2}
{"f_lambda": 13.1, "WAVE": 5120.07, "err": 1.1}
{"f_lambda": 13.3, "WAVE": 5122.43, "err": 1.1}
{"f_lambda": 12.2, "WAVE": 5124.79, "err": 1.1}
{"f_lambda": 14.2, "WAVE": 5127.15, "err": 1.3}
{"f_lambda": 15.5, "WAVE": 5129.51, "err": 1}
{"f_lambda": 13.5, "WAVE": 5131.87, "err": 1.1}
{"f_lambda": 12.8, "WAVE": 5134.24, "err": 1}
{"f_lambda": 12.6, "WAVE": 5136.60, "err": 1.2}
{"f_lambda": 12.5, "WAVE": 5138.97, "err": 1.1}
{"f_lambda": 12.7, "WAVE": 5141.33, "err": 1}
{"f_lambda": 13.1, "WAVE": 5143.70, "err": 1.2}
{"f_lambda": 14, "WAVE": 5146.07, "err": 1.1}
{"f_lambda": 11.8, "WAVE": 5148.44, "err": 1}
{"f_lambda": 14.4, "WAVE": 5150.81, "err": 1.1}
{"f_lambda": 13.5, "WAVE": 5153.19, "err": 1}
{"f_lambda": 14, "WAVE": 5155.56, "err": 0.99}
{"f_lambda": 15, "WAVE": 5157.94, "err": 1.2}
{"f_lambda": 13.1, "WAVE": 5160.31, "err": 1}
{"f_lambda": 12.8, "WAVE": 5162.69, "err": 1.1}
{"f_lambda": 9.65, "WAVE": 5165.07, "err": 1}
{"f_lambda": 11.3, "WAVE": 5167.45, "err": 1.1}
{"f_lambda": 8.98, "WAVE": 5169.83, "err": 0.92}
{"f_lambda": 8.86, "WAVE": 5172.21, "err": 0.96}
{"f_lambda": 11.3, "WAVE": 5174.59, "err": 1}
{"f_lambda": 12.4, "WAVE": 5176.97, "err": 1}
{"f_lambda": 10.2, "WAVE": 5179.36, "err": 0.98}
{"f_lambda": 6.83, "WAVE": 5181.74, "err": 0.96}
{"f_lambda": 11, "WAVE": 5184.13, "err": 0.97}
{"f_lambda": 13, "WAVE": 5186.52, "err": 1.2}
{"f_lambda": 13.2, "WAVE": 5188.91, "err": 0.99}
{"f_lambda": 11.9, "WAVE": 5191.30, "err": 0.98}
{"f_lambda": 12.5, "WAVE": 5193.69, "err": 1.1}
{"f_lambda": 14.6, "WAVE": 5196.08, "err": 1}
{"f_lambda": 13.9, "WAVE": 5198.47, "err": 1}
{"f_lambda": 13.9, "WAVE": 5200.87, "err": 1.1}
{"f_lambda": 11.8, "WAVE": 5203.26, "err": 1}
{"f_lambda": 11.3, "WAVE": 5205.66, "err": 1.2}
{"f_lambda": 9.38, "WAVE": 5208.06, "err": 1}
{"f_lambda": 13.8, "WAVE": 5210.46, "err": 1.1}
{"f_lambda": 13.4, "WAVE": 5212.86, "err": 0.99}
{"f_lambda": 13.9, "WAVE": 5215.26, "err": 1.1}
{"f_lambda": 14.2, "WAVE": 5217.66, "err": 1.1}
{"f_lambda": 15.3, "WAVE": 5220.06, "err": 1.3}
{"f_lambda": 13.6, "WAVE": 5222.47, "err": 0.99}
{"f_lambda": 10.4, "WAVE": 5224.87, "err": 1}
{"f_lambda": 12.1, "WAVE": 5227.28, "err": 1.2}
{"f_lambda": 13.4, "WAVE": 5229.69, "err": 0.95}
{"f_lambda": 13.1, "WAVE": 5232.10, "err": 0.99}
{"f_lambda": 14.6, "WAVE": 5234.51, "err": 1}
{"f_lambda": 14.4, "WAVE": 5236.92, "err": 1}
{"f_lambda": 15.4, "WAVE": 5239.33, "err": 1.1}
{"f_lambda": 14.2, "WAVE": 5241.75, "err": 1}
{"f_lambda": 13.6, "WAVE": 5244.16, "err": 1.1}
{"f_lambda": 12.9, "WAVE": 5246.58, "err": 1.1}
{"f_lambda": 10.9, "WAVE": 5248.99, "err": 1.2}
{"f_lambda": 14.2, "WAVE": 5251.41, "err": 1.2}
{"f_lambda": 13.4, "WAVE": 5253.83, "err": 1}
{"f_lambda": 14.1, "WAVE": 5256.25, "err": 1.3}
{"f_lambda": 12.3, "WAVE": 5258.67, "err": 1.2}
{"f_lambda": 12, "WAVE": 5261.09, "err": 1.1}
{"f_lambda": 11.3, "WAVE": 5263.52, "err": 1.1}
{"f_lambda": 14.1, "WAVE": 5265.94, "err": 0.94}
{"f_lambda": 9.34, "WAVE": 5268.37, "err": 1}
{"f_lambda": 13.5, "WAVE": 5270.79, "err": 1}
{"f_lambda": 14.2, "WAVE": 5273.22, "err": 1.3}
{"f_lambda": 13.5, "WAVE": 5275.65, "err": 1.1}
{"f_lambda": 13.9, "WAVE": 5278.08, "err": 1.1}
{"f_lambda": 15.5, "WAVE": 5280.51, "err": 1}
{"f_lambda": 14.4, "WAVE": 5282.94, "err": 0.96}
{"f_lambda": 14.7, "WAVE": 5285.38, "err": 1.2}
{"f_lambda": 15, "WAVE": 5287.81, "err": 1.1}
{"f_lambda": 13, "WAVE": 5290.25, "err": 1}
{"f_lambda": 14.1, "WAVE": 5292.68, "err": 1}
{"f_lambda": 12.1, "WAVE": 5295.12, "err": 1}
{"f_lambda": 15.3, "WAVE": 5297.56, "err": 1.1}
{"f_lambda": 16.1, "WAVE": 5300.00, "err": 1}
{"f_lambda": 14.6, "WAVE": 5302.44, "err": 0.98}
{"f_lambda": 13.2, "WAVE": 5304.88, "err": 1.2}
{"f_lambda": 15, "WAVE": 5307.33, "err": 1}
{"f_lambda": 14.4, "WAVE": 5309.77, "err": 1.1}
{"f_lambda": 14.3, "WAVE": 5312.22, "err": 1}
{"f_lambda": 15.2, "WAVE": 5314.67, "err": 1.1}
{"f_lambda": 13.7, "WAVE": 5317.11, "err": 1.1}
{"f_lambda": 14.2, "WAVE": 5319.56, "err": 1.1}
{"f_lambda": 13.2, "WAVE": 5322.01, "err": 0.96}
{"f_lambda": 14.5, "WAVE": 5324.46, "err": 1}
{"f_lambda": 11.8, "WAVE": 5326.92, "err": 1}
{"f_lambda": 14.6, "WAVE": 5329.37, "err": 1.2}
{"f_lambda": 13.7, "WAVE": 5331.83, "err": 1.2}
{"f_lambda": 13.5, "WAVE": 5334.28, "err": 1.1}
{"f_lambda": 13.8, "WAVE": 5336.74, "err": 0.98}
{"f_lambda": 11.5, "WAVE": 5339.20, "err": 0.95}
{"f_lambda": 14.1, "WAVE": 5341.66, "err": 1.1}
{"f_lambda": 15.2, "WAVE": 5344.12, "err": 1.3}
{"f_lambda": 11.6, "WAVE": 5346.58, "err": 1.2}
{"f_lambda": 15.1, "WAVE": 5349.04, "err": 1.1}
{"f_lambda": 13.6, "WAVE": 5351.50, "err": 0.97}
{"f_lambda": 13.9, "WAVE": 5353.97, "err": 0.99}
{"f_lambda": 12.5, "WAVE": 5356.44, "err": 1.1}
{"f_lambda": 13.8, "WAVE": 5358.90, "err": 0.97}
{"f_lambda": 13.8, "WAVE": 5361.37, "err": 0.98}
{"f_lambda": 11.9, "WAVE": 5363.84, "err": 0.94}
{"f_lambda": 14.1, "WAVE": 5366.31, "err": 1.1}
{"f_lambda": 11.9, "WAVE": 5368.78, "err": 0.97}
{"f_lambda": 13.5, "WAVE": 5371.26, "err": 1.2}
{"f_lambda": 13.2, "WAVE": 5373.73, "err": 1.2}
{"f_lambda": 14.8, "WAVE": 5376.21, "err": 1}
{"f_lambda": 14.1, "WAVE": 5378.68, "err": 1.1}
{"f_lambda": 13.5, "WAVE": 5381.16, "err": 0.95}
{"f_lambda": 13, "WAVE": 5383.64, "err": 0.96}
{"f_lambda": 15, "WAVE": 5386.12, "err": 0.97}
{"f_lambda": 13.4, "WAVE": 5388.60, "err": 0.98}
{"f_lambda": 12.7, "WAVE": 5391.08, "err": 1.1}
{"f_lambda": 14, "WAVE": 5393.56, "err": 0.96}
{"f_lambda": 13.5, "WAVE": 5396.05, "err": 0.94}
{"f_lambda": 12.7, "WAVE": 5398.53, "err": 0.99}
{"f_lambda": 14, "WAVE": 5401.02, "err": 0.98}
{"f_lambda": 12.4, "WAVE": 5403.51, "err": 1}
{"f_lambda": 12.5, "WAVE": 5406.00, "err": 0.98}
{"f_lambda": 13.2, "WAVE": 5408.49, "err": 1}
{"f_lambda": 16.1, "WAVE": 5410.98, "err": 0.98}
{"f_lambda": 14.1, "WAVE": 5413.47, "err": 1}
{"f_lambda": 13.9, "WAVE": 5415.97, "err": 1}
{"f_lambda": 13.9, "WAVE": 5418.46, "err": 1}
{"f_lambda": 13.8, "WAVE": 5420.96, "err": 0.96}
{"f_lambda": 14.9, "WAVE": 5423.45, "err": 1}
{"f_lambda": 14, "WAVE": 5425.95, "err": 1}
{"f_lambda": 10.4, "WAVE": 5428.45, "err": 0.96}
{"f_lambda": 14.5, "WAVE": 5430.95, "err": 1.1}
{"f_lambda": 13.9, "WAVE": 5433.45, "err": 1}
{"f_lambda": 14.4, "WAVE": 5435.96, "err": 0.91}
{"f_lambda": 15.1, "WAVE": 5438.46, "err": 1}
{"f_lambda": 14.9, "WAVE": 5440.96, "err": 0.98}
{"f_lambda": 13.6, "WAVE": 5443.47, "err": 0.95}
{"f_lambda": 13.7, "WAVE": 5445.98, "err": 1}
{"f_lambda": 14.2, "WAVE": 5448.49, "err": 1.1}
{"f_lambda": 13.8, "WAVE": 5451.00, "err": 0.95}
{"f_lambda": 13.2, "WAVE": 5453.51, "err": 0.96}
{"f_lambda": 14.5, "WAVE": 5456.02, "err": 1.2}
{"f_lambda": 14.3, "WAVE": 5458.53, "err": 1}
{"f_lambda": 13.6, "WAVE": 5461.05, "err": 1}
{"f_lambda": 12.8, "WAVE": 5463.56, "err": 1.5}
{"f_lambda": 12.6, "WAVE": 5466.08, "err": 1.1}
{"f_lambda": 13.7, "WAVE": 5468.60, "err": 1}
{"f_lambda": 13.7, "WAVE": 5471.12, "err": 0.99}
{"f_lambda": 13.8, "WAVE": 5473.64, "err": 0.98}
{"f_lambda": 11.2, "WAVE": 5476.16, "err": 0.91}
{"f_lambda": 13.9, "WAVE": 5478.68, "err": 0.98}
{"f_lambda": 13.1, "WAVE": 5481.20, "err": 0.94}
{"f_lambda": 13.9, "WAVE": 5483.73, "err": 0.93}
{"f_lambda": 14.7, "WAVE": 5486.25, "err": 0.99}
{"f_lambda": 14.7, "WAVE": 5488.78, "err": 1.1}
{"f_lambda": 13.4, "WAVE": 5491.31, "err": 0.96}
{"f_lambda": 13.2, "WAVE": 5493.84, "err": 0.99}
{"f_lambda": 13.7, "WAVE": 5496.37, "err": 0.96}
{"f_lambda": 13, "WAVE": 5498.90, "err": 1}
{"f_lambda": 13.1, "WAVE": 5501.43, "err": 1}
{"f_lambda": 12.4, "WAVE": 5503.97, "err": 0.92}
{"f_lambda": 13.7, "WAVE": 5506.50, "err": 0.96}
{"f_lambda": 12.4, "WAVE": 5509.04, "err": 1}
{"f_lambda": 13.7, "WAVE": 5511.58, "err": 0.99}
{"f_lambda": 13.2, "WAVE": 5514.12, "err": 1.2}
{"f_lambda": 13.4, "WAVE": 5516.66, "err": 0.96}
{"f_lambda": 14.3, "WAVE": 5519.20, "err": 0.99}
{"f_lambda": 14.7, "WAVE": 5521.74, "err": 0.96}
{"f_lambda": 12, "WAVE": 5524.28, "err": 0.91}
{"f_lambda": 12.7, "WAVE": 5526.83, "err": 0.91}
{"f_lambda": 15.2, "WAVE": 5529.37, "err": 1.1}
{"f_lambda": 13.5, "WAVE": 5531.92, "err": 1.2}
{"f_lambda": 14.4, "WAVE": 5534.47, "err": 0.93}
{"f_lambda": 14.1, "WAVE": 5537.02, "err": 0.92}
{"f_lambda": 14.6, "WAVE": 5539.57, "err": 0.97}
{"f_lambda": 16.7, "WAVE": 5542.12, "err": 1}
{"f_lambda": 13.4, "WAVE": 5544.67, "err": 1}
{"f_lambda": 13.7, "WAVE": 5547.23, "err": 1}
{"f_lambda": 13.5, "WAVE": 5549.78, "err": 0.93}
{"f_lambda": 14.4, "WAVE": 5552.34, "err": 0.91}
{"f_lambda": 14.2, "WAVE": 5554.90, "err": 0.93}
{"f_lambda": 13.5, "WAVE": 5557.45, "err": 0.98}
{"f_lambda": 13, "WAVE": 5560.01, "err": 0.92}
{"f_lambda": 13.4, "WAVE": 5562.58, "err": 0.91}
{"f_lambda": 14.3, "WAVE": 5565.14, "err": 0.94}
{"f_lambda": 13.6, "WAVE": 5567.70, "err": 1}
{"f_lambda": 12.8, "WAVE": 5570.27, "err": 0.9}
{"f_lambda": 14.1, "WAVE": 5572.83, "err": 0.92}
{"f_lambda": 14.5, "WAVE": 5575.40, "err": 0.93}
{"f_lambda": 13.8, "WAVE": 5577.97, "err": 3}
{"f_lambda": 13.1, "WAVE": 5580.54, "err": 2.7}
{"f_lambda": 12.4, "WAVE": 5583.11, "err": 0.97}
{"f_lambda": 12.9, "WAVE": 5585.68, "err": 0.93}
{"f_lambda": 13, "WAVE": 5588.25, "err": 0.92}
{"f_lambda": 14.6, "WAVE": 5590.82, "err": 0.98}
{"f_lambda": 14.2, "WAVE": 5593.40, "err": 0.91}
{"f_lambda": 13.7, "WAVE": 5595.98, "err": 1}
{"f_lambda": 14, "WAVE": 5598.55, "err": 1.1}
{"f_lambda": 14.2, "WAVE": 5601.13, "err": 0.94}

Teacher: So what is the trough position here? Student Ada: 5224.87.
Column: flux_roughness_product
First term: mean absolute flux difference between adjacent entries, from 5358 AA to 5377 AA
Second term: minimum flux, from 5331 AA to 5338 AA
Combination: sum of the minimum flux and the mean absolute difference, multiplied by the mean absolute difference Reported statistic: 21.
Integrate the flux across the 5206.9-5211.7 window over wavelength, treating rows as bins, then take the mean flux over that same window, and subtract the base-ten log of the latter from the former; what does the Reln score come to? 55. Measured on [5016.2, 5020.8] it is 61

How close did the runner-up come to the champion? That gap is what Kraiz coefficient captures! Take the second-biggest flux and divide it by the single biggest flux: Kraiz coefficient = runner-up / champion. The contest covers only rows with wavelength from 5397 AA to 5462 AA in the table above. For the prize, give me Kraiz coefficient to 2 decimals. 0.94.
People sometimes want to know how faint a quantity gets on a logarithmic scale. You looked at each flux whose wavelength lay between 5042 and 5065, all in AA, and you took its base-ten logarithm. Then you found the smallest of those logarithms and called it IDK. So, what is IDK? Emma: 1.08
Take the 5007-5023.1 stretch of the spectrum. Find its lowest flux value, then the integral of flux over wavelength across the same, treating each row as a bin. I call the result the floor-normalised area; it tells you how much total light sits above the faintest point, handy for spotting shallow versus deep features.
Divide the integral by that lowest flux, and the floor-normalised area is 17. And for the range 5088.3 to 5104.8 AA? 18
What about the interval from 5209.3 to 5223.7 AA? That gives 15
